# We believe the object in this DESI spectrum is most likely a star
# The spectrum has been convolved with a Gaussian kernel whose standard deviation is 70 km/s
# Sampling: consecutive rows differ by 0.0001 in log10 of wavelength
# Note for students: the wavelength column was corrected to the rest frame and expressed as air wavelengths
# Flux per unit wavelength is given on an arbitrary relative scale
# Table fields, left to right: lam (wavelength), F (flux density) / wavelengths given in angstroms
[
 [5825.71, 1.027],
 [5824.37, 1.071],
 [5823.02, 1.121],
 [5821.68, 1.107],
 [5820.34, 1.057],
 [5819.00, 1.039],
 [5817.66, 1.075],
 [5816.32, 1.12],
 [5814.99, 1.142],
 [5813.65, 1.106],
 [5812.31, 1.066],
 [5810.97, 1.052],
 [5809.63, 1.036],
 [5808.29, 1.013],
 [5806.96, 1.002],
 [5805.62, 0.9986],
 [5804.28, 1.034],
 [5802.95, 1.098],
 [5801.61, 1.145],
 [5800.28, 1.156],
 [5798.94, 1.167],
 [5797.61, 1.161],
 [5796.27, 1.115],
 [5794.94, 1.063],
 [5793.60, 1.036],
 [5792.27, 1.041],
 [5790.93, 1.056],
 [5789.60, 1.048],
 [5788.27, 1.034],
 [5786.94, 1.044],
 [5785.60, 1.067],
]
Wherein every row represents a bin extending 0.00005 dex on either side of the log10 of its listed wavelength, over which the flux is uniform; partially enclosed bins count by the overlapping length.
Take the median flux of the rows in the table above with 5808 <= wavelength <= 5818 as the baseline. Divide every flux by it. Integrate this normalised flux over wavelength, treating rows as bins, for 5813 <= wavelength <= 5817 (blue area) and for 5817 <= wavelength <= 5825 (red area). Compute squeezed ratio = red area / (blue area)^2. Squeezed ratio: 0.46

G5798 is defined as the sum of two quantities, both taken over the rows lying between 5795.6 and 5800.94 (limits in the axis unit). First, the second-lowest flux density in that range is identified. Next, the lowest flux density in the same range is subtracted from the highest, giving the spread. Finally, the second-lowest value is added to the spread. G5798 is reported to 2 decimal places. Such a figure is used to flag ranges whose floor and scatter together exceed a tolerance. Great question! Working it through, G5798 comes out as 1.21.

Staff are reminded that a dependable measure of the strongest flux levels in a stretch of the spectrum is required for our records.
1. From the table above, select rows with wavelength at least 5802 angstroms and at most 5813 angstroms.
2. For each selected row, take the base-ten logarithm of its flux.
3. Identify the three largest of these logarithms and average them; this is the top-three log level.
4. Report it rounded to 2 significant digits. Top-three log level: 0.030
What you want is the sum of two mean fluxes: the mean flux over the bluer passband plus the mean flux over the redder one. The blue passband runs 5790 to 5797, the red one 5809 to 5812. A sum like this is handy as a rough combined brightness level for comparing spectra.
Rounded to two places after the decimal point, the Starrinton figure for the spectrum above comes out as 2.11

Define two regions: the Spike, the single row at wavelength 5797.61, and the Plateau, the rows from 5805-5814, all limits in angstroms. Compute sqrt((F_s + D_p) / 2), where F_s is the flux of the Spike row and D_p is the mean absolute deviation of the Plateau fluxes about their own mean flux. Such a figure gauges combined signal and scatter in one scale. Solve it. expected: 0.772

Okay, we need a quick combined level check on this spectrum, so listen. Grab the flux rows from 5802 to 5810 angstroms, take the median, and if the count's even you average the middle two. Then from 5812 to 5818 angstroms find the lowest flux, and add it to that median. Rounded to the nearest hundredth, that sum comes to 2.09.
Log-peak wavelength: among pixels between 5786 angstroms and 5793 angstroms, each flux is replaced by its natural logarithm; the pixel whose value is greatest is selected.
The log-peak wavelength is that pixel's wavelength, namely 5790.93 angstroms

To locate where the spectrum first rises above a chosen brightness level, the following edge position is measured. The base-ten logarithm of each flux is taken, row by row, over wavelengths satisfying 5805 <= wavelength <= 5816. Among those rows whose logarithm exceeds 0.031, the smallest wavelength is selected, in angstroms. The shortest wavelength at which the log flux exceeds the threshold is 5813.65 angstroms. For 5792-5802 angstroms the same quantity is 5796.27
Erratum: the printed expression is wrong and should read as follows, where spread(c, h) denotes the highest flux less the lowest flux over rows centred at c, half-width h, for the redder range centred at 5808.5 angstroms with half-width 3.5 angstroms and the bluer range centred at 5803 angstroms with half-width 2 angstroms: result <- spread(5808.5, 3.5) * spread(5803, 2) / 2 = 0.0030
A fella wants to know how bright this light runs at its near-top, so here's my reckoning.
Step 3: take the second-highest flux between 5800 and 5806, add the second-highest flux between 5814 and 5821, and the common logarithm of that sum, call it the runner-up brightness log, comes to 0.355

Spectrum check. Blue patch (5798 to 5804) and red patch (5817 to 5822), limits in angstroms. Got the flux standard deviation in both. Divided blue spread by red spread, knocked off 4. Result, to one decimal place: -3.0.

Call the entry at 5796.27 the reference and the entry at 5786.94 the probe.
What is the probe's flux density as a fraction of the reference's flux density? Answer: 0.94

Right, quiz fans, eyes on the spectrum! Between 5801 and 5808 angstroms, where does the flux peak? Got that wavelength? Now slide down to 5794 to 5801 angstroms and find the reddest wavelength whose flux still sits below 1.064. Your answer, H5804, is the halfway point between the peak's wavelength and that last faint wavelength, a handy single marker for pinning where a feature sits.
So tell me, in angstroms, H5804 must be 5798.3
